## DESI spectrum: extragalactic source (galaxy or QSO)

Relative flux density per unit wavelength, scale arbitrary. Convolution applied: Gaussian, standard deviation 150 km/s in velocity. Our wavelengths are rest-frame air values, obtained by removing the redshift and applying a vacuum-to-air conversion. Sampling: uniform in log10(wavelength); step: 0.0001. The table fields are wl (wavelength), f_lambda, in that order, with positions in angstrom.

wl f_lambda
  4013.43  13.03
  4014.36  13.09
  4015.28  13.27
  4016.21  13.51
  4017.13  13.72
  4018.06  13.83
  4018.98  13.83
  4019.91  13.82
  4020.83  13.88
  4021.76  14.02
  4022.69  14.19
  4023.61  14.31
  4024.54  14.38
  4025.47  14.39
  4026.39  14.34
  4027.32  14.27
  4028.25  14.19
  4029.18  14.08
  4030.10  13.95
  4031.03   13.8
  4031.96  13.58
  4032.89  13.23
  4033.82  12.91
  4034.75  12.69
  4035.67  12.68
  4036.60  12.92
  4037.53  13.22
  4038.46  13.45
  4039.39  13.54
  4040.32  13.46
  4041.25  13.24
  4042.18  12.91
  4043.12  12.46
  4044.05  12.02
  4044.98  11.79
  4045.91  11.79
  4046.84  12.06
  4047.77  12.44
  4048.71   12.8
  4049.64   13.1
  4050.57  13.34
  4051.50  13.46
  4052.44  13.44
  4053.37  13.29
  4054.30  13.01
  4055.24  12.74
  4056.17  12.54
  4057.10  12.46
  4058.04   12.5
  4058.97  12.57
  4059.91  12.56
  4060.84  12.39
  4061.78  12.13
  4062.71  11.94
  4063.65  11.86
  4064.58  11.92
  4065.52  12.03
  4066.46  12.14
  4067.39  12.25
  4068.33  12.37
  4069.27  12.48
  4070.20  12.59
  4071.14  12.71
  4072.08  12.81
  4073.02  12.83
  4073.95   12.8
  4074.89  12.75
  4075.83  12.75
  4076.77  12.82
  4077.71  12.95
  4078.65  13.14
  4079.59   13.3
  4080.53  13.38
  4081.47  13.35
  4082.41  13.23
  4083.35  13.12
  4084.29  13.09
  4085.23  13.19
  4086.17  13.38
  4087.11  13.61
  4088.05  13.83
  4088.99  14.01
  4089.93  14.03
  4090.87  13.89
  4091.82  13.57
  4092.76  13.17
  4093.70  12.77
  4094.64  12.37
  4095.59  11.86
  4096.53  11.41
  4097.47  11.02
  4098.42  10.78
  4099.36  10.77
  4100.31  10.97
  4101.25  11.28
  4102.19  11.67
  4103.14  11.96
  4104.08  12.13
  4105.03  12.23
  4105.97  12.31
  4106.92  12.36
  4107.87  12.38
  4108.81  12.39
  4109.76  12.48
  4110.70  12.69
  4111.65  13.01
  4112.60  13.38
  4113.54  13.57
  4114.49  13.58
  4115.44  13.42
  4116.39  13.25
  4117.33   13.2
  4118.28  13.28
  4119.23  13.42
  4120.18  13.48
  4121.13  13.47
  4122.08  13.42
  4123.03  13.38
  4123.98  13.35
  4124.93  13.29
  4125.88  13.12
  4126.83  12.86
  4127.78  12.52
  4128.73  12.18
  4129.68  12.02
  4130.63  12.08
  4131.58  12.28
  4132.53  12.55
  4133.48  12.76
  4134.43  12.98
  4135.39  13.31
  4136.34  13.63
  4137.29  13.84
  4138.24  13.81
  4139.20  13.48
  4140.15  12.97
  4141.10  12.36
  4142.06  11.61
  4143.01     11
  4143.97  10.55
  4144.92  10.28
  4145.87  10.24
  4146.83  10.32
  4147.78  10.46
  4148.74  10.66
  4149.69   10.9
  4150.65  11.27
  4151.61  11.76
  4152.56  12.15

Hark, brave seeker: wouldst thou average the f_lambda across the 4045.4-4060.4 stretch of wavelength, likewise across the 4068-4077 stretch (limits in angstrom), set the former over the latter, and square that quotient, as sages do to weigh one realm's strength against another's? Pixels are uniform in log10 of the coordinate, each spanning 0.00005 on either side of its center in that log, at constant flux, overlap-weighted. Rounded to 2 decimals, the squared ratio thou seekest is 1.01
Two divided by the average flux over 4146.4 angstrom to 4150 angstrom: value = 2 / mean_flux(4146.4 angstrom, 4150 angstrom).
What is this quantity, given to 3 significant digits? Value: 0.189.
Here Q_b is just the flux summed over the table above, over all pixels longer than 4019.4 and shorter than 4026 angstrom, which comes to 99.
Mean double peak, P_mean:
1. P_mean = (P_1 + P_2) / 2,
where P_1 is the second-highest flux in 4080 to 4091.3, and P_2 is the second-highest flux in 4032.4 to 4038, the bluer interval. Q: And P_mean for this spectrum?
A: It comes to 13.6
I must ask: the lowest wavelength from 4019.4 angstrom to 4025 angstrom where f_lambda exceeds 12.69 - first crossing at 4019.91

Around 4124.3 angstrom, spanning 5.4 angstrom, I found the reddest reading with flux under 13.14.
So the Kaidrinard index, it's 4126.83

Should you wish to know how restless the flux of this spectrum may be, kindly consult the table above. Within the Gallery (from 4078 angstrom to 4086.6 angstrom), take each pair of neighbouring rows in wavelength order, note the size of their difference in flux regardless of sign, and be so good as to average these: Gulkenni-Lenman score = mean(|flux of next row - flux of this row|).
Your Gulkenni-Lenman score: 0.10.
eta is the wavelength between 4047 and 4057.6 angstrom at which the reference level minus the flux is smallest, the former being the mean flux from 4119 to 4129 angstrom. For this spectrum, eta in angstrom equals 4051.50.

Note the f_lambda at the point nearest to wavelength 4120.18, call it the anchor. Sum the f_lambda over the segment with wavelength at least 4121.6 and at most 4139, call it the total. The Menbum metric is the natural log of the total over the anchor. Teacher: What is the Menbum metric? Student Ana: 2.85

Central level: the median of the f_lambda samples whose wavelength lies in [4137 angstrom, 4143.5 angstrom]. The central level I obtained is 13.0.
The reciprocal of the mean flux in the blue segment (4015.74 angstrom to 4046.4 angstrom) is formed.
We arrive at 0.0743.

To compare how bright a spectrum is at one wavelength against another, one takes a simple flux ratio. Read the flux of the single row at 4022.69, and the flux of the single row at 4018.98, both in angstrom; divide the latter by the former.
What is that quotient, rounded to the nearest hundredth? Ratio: 0.97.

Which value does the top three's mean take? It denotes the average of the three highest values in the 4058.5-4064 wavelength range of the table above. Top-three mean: 12.5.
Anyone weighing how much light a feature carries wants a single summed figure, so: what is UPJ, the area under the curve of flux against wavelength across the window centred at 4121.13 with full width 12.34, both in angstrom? 164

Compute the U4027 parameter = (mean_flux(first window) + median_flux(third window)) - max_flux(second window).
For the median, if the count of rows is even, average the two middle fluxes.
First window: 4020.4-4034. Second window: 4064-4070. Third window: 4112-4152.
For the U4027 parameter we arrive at 14.5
